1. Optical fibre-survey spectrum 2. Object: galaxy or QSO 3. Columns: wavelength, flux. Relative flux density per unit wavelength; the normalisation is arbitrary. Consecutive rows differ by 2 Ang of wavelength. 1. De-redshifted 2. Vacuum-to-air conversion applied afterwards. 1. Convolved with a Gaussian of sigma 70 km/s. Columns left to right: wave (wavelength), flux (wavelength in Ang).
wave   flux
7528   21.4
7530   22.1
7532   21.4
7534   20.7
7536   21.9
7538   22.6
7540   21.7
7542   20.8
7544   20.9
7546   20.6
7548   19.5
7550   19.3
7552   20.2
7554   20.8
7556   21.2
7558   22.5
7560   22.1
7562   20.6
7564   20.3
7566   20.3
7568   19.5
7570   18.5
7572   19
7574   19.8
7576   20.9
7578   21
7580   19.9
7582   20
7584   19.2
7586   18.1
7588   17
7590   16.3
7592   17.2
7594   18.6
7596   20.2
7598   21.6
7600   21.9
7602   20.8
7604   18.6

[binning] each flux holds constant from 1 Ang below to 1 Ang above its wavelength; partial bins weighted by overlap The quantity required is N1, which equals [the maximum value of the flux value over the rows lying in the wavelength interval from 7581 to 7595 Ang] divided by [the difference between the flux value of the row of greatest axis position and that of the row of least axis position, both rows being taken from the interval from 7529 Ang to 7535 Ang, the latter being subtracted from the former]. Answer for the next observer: -14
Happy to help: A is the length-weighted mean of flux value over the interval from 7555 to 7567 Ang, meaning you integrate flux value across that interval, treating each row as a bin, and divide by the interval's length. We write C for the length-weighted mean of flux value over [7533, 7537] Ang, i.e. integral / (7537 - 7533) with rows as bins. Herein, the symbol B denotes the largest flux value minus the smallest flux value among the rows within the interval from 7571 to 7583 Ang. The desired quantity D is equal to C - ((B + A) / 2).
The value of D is 9.7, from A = 21.2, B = 2.0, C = 21.3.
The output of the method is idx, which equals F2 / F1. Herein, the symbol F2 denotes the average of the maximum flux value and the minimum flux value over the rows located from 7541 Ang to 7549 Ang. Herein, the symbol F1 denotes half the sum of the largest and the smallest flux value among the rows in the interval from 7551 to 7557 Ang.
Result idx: 0.976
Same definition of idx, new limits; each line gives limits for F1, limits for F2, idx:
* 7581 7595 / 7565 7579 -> 1.088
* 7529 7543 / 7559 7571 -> 0.938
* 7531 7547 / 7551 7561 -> 0.988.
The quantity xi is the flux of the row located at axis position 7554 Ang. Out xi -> 20.8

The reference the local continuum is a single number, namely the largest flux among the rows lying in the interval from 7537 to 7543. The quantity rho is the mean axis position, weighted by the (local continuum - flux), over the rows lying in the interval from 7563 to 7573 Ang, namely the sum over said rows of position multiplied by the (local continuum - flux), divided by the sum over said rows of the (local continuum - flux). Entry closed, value 7568.6 Ang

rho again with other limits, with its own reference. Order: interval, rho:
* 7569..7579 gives 7573.0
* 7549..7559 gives 7552.4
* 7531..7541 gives 7534.9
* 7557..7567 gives 7563.7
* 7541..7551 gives 7546.7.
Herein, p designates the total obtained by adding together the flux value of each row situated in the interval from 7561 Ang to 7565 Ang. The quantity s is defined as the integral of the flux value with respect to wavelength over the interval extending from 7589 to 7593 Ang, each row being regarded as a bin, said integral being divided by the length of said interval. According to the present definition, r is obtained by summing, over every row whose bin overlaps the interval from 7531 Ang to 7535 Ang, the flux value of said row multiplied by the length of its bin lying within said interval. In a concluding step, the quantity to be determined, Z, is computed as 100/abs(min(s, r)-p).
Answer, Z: 4.14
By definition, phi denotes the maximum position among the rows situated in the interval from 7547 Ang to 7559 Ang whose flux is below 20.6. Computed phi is 7552 Ang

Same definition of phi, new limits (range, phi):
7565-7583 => 7582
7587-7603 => 7596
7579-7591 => 7590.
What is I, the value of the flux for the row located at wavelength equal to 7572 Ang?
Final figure 19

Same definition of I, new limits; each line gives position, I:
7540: 21.7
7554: 20.8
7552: 20.2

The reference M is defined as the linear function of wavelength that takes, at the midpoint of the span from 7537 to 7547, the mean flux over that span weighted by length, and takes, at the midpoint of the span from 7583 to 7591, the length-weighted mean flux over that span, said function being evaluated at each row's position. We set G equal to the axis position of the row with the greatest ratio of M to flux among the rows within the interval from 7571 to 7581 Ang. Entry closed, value 7572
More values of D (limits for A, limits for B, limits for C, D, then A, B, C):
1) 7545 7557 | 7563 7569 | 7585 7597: 7.4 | 20.3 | 0.8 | 17.9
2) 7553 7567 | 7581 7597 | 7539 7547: 8.5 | 21.1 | 3.9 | 21.0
